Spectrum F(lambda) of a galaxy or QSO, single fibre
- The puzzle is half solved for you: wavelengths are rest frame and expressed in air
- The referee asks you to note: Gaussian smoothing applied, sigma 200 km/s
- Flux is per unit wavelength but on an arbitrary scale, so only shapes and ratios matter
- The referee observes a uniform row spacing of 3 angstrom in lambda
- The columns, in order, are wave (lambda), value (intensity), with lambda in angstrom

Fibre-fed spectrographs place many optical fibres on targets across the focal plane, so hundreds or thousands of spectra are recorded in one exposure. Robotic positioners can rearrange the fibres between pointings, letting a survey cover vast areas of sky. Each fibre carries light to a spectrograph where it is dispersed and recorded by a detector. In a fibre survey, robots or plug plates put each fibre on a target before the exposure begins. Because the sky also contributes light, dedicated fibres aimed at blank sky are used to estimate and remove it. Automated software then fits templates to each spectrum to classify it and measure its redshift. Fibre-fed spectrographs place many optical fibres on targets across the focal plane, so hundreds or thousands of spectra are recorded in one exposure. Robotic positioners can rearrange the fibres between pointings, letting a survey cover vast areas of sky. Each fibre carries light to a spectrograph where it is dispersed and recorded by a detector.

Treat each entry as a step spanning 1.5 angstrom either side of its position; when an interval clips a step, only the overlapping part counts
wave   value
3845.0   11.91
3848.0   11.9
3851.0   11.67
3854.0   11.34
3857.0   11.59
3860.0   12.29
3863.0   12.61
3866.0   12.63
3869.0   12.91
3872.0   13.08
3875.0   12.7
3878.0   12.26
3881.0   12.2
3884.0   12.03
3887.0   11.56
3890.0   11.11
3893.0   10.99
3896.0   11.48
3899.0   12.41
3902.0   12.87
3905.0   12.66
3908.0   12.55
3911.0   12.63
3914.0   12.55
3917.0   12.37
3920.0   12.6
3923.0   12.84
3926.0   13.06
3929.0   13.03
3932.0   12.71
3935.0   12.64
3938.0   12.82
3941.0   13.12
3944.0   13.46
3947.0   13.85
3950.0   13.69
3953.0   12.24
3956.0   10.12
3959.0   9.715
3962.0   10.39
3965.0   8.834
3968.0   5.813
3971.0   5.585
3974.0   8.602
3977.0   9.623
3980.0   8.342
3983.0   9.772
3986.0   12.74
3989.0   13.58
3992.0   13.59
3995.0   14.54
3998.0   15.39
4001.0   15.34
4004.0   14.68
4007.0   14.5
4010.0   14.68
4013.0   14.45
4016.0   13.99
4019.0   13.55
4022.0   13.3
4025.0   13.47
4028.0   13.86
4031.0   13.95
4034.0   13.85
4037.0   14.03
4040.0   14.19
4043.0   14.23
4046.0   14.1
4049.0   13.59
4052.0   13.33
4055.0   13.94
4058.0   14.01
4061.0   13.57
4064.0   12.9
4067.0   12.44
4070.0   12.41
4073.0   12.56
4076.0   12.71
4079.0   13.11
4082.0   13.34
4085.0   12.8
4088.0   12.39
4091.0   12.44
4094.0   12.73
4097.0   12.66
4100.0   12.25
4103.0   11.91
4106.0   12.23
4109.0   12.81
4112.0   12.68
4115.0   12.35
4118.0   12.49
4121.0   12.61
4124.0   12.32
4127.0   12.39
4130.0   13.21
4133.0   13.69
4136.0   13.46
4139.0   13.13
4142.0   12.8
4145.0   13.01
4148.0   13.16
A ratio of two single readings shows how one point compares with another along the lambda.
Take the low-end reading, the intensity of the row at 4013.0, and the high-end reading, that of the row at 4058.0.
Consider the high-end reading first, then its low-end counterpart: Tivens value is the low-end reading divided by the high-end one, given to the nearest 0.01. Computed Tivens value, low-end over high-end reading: 1.03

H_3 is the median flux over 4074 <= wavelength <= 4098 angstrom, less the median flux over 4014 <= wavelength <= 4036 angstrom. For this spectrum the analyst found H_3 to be -1.1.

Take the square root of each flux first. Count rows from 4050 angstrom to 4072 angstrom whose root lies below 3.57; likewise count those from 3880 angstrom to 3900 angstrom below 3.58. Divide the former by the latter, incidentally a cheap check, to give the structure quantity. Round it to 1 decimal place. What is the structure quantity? 0.3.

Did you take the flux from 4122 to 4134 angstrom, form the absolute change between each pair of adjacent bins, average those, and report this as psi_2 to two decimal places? 0.46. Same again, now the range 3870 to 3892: 0.33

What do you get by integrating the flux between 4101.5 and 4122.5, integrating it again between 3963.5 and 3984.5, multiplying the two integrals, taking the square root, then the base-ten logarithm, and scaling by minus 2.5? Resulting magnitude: -5.81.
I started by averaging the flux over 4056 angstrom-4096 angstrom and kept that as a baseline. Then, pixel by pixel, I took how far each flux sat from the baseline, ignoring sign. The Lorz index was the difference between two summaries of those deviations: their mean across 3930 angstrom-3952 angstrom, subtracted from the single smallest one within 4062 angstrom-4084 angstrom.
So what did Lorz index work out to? -0.42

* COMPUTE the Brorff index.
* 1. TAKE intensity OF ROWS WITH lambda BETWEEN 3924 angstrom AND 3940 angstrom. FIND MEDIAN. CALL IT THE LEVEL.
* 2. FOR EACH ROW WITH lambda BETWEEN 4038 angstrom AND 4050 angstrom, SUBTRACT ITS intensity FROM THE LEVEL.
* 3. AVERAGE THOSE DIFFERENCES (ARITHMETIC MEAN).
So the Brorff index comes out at -1.2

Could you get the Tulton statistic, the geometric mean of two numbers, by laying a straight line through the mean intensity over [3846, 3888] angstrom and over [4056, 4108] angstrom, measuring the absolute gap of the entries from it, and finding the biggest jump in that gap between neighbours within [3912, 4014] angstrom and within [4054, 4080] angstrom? 1.43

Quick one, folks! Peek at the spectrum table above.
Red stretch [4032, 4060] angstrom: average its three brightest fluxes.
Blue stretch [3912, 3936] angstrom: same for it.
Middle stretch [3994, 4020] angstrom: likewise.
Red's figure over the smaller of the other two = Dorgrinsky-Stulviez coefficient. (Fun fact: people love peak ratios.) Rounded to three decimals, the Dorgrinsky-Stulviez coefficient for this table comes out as 1.092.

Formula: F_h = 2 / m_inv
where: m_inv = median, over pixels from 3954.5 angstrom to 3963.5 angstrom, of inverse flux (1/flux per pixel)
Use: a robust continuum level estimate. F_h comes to 20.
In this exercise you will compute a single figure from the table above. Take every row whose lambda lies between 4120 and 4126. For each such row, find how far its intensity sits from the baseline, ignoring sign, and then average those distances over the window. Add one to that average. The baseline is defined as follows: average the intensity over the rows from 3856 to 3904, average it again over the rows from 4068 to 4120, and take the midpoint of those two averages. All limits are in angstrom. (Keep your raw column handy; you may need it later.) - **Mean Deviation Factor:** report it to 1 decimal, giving 1.1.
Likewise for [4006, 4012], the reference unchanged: 3.2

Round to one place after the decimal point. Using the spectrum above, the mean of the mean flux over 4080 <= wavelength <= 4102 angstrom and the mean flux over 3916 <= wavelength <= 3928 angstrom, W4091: 12.7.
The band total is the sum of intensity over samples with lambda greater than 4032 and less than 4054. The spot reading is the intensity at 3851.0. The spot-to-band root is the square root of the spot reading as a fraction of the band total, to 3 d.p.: 0.346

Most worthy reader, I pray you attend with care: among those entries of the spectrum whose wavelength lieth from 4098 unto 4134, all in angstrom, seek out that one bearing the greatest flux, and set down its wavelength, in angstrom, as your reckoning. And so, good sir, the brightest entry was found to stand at 4133.0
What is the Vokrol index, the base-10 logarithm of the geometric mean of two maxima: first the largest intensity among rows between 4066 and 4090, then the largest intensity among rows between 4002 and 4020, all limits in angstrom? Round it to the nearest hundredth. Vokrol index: 1.15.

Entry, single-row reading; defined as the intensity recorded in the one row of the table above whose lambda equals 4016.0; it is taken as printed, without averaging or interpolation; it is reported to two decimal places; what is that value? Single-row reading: 13.99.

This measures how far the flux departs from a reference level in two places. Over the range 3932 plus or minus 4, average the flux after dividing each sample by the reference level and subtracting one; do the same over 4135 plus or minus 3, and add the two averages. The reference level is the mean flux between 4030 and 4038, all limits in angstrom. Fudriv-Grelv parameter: -0.11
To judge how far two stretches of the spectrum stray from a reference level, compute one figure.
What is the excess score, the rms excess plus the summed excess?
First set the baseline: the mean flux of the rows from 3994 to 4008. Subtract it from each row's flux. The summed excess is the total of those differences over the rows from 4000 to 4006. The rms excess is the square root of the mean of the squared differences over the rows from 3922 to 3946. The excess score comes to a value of 2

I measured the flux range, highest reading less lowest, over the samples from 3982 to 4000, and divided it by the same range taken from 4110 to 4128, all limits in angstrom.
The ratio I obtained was 16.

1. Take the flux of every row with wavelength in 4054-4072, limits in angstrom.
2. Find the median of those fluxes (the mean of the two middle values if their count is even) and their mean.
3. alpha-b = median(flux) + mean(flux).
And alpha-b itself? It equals 26.4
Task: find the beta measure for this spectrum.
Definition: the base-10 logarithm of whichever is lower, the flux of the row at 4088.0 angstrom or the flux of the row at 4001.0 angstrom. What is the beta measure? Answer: 1.09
